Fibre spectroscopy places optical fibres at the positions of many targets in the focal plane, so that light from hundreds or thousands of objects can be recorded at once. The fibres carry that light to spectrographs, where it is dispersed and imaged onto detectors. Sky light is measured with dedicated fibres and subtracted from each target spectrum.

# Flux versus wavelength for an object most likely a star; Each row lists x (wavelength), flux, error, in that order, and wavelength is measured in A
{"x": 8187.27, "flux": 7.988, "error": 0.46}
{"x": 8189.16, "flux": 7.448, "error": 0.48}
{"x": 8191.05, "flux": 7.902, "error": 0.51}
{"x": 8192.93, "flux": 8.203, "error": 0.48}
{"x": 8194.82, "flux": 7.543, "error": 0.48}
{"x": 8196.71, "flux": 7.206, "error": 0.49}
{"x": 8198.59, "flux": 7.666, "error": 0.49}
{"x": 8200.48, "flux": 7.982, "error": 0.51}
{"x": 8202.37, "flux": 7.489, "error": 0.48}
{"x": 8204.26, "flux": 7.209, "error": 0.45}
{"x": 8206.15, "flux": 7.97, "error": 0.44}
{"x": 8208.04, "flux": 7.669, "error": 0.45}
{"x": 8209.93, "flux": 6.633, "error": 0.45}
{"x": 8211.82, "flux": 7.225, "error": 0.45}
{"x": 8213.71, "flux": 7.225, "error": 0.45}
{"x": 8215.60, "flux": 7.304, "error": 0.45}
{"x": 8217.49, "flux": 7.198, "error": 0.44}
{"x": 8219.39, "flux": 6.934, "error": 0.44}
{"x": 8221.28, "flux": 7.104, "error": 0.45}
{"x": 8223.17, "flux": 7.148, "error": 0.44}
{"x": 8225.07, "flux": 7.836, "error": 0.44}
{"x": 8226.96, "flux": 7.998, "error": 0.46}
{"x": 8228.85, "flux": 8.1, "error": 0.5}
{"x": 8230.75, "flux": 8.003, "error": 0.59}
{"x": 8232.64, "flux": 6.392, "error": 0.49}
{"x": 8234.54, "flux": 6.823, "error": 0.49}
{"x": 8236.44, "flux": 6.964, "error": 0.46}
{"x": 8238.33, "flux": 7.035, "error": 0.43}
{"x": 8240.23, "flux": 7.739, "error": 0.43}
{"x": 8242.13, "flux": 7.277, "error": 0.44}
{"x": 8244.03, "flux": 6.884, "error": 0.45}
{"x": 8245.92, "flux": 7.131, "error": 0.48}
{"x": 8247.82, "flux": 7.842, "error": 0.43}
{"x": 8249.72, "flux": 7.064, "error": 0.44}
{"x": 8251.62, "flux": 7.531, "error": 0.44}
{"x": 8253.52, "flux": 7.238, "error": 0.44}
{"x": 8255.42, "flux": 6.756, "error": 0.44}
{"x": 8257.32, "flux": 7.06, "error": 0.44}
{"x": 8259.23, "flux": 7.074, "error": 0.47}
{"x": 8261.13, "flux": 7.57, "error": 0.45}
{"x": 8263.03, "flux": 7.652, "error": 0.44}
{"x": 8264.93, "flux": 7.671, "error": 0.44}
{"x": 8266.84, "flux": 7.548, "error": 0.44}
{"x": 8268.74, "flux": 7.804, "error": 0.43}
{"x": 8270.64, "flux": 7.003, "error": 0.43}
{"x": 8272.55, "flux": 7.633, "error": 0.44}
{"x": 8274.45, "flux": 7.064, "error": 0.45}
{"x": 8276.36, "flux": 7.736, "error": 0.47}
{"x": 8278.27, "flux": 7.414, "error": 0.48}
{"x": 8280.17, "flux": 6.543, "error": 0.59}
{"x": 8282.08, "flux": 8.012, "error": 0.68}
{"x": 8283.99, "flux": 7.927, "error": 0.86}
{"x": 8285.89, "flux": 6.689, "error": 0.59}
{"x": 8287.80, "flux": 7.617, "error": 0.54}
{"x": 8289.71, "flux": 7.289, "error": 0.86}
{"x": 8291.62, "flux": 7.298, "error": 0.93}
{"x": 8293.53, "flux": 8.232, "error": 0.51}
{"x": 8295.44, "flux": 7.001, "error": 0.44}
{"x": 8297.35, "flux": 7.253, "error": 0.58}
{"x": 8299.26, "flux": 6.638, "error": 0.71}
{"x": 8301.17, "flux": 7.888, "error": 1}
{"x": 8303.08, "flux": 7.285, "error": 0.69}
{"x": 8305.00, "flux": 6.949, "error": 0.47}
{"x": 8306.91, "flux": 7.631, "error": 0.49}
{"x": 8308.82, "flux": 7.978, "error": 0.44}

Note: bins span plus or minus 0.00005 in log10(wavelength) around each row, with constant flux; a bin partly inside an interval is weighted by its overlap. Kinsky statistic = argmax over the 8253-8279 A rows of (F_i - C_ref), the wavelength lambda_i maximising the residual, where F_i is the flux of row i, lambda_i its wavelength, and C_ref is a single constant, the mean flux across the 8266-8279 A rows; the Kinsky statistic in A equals 8268.74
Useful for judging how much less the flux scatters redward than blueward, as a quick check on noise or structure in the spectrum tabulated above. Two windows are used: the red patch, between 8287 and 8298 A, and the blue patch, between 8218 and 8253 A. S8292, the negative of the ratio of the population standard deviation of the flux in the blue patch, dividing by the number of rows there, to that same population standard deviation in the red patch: -1.22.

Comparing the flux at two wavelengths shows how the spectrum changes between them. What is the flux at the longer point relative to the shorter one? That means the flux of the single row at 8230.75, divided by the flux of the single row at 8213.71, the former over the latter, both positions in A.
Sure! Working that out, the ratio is 1.11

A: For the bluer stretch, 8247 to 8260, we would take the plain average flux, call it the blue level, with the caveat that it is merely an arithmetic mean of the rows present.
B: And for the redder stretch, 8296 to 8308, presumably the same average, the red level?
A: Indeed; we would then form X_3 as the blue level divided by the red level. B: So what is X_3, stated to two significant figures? 0.99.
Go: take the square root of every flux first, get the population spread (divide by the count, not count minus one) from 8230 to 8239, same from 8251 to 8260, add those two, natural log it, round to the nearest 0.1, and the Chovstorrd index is -1.9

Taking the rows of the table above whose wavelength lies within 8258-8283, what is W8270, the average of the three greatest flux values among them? 7.85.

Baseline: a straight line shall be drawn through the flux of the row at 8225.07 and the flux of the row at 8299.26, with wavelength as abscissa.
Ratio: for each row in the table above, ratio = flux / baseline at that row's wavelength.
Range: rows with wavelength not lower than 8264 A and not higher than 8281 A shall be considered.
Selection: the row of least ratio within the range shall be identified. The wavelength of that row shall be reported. 8280.17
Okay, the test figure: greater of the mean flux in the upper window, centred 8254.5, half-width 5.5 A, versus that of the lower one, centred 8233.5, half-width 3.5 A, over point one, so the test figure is 71.2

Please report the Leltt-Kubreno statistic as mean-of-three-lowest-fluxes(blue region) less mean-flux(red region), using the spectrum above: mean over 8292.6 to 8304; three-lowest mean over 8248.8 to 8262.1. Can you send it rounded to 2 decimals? -0.42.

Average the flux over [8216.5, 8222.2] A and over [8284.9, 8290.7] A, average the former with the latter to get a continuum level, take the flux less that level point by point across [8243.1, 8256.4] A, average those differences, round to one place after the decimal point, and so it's 0.1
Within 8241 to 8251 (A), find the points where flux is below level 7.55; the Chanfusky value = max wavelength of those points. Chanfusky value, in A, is 8249.72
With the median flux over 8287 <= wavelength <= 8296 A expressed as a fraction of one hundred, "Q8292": 0.0730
